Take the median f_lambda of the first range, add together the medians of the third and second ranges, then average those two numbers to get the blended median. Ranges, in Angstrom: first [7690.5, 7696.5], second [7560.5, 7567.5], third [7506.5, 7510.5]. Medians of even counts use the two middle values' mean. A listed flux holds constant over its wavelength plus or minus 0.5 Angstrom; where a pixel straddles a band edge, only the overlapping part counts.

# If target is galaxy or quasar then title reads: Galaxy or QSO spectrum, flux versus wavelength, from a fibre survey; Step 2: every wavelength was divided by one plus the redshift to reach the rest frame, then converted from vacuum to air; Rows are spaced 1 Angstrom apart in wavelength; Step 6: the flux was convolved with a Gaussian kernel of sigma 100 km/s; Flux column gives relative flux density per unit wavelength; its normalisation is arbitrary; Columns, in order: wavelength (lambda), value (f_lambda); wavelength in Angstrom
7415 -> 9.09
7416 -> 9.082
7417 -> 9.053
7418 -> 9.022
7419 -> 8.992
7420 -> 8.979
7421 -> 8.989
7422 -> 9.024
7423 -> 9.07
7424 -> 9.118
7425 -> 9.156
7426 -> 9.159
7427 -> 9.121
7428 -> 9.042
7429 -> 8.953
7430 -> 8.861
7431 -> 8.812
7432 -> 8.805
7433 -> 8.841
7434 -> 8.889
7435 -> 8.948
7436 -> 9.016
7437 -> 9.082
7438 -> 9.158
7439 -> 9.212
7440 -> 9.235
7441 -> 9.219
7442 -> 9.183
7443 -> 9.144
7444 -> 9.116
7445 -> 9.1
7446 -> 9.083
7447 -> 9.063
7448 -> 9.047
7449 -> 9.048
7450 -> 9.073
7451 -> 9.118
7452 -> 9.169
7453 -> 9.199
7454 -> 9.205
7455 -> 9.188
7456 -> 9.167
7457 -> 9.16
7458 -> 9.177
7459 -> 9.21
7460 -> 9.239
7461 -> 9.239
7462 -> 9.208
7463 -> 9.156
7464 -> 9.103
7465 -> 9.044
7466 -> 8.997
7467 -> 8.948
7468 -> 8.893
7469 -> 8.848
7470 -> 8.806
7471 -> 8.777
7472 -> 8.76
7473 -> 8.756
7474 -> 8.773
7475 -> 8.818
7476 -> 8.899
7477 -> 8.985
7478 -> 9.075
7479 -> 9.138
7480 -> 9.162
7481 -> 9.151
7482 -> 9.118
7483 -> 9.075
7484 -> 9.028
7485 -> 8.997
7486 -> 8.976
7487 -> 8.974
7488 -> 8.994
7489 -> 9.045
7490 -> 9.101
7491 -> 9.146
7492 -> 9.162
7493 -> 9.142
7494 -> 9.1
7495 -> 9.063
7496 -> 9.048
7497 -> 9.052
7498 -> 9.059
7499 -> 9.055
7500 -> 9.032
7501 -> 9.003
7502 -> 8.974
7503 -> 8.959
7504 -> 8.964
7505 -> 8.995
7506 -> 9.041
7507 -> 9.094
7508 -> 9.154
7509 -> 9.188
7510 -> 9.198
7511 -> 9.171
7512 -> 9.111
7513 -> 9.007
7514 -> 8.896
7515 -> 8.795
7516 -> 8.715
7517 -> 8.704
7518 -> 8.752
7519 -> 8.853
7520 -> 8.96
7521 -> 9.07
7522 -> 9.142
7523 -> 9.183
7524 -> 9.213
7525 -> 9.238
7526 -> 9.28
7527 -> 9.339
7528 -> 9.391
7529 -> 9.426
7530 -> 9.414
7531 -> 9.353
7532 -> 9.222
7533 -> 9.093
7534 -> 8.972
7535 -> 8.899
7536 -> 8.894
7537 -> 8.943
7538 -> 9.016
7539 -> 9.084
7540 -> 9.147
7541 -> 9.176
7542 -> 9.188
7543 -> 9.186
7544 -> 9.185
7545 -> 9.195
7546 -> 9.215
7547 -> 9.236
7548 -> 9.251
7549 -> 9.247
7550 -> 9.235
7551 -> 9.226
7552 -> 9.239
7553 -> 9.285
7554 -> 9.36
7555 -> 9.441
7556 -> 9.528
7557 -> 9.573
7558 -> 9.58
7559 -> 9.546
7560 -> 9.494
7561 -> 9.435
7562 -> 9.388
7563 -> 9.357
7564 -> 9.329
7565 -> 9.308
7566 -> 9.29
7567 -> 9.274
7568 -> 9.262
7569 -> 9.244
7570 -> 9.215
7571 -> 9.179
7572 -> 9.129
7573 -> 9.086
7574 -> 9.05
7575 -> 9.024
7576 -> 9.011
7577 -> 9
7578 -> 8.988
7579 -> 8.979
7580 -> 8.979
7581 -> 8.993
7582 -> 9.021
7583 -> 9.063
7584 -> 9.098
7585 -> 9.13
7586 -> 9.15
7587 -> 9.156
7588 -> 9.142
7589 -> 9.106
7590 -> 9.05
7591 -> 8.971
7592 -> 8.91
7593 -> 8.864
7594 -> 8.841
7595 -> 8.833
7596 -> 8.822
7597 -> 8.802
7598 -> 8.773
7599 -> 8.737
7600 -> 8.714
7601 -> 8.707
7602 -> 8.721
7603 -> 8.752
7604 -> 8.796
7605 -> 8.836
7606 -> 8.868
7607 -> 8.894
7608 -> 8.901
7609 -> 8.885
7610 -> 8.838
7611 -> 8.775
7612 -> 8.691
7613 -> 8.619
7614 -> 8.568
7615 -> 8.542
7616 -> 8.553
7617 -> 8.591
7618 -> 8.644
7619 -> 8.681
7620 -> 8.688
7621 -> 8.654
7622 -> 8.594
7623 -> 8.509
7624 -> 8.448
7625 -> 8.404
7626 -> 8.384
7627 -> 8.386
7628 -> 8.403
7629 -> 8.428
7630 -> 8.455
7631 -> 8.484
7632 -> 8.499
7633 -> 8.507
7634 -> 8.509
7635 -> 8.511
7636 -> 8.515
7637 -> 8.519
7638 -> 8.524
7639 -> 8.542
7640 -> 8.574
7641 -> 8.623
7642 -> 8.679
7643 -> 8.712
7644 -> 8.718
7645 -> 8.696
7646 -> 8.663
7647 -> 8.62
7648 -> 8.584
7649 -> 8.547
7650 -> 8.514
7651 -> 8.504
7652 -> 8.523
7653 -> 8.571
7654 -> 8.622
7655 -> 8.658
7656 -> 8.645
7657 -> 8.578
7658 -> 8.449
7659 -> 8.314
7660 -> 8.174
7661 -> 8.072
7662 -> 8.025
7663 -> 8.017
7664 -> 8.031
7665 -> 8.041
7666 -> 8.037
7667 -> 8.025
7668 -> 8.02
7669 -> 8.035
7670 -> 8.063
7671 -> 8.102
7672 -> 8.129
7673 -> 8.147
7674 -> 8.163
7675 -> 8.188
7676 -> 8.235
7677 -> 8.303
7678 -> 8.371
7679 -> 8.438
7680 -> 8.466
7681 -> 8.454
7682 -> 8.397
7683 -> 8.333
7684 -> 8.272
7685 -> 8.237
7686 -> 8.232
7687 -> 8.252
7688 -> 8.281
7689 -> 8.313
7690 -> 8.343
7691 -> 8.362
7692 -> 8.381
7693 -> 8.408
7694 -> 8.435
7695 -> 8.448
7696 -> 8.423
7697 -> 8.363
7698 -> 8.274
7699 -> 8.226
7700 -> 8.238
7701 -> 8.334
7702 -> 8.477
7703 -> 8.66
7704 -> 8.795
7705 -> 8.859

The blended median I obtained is 13.5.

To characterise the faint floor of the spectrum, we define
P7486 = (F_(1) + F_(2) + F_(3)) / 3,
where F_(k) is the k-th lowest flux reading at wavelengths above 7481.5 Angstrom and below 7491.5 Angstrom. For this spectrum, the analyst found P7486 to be 8.98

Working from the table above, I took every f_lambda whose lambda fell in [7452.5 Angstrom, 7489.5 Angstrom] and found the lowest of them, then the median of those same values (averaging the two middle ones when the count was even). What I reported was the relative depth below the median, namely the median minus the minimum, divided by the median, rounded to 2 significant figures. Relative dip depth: 0.032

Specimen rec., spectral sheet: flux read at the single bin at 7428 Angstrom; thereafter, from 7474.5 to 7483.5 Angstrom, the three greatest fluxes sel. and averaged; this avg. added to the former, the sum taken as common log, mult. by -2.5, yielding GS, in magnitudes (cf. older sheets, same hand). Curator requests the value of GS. -3.150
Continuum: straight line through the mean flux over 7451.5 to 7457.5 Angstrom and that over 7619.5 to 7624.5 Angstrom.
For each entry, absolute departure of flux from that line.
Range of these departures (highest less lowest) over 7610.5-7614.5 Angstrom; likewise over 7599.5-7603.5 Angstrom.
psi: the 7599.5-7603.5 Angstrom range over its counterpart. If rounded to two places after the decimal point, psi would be 0.35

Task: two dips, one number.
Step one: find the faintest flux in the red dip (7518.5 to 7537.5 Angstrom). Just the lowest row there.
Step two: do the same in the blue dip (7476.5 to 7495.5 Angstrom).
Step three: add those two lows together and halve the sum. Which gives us 8.91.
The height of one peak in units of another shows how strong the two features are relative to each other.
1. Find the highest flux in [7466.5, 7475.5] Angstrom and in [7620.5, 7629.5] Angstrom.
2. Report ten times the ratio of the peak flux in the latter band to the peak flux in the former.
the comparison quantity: 9.67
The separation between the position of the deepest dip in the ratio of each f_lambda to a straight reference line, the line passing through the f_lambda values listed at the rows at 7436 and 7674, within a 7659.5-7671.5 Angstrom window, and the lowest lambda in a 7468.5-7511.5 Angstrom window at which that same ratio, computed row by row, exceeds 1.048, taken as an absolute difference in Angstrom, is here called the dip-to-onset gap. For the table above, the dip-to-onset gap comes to 154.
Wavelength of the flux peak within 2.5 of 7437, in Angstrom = 7439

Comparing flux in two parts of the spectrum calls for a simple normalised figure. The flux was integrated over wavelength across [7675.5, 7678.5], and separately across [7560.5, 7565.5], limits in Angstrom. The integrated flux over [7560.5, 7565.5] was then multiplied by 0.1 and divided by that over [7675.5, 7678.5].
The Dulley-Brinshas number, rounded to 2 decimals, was 0.19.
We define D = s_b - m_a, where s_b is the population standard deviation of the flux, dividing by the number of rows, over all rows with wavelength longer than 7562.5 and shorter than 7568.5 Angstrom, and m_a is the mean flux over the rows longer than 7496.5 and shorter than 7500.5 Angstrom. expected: -9.0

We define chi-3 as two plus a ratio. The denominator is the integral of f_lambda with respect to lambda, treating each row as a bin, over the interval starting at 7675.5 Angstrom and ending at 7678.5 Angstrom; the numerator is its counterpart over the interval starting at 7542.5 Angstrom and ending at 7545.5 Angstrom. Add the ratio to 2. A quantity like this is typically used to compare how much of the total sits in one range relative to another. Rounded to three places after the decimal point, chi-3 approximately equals 3.107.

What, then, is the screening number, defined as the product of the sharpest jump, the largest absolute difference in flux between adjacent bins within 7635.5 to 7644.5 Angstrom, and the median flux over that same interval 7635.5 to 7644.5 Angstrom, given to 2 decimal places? 0.48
